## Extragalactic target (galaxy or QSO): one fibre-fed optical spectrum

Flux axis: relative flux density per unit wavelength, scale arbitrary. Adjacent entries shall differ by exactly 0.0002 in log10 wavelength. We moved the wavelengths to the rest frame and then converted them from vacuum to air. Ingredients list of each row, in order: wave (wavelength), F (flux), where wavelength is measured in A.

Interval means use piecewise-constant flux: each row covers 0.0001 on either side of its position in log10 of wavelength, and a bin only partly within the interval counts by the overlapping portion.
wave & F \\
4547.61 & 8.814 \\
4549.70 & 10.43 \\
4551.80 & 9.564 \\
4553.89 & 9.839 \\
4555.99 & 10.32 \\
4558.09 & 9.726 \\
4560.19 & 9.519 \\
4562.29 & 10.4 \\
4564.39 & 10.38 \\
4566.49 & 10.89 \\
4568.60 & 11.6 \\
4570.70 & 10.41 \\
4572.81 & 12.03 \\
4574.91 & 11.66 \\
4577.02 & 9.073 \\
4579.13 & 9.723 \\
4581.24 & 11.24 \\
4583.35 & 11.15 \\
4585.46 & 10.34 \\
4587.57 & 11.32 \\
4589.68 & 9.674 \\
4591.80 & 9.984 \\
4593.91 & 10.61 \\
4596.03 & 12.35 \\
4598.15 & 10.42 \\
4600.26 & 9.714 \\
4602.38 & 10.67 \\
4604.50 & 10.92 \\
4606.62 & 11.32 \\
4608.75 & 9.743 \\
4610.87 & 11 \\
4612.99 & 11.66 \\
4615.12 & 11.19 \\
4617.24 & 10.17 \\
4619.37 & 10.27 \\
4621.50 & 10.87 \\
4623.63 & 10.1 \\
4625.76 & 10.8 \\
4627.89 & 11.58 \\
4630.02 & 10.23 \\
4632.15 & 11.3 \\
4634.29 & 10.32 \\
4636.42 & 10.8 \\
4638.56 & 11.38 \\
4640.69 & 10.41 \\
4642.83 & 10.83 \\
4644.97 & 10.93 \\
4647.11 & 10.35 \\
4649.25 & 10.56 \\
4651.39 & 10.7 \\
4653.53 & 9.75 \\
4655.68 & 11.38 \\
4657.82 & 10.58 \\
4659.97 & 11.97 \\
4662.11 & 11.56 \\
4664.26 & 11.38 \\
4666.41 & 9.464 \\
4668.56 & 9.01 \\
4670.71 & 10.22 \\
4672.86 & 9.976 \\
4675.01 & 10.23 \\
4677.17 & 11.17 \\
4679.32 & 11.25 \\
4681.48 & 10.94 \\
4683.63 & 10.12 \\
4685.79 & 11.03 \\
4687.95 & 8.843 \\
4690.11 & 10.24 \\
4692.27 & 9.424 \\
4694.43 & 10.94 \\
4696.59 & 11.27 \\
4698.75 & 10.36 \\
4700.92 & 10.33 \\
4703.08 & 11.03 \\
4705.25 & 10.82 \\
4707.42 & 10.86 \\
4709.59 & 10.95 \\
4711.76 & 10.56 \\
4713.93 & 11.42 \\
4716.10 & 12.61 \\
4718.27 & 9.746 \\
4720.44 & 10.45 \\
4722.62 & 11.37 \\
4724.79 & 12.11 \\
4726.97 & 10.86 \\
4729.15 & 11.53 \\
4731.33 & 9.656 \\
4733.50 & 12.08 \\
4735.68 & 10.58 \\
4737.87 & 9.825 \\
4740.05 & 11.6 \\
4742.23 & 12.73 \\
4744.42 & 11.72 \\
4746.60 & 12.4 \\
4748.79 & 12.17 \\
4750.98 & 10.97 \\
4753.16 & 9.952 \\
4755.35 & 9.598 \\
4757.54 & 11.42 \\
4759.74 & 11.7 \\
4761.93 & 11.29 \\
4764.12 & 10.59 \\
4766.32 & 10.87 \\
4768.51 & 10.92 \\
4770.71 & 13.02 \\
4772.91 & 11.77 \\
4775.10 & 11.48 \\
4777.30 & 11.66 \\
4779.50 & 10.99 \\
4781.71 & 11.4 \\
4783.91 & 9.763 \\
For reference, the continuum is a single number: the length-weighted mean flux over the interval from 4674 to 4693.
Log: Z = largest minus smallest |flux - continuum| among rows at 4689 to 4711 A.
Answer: 0.94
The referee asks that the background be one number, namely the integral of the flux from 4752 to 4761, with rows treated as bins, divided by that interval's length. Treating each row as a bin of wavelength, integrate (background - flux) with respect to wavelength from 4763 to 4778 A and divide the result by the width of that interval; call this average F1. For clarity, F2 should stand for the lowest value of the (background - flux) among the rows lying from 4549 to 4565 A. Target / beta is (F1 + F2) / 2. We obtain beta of -0.3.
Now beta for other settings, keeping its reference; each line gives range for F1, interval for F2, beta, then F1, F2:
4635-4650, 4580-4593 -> -0.3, -0.1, -0.6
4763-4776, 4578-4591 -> -0.7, -0.8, -0.6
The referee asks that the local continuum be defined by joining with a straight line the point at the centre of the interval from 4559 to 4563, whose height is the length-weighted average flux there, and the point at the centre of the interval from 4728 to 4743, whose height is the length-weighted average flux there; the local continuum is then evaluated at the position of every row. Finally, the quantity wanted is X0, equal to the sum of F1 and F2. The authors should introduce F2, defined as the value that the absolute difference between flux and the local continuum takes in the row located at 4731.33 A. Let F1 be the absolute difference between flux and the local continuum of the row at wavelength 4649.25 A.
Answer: 1.47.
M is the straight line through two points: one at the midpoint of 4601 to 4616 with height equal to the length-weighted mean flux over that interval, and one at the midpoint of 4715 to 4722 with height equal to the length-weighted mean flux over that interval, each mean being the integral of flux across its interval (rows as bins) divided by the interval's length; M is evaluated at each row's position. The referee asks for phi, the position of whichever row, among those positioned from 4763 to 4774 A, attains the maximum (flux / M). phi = 4770.71 A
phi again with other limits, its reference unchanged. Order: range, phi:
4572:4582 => 4572.81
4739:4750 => 4742.23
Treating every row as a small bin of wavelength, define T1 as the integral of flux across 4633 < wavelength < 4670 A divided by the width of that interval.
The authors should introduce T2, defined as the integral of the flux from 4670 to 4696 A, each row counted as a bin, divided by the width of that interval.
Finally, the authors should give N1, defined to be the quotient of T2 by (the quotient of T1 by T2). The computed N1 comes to 10.1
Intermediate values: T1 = 10.7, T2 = 10.39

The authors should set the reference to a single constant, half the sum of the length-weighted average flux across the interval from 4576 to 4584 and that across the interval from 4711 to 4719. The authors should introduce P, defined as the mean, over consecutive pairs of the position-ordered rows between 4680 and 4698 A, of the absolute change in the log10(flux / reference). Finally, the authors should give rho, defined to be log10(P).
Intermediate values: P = 0.049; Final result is -1.31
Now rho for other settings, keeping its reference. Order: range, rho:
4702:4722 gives -1.51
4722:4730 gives -1.47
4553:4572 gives -1.62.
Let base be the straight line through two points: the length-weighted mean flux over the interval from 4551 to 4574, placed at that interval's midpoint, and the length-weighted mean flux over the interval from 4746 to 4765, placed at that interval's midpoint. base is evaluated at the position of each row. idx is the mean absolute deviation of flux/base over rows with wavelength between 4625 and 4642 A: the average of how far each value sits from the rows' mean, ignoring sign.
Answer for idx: 0.04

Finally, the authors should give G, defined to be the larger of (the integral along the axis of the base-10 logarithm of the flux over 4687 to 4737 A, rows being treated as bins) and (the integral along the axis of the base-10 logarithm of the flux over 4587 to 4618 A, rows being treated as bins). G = 52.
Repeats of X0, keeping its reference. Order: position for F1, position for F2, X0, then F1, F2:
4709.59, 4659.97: 1.40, 0.0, 1.4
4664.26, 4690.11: 1.32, 0.8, 0.6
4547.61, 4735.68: 1.54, 1.0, 0.5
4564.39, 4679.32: 0.97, 0.4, 0.5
